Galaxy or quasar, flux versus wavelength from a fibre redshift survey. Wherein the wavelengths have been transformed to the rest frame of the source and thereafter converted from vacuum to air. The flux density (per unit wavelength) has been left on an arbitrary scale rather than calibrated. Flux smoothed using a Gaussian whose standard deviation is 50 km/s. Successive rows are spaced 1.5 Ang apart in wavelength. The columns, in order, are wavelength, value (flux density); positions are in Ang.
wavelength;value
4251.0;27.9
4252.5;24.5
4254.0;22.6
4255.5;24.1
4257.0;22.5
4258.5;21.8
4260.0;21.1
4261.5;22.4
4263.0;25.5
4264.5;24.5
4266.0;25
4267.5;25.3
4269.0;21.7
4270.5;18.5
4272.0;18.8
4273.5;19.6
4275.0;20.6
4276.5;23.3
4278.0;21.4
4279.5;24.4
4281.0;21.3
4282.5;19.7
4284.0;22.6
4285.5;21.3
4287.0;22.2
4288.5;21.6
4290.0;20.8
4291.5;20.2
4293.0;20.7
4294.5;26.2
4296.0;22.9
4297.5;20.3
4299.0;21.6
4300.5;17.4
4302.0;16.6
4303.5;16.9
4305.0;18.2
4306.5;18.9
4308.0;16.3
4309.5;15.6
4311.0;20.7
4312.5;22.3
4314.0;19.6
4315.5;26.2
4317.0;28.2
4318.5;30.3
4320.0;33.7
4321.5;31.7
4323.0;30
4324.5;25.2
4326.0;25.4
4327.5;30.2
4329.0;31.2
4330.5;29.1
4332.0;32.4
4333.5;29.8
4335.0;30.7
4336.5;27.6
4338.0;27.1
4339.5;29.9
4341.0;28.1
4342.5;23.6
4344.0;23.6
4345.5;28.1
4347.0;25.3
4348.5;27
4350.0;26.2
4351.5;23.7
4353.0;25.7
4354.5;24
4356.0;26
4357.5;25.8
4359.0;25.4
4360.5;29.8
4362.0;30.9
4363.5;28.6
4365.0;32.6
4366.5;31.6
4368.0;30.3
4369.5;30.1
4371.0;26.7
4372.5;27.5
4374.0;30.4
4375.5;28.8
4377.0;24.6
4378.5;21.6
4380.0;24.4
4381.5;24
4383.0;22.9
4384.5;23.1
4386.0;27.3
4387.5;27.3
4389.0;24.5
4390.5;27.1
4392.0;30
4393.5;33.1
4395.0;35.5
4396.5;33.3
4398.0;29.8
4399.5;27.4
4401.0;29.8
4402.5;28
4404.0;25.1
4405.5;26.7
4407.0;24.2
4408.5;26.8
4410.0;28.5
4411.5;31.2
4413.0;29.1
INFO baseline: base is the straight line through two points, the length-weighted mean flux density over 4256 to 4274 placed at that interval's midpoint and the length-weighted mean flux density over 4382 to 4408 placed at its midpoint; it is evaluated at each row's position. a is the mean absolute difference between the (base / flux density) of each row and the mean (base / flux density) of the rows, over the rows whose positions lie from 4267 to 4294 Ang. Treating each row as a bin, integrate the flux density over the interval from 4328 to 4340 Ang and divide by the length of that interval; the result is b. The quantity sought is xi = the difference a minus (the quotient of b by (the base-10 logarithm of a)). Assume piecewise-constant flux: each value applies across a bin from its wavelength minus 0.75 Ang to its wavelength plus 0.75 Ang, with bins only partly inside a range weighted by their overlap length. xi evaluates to 26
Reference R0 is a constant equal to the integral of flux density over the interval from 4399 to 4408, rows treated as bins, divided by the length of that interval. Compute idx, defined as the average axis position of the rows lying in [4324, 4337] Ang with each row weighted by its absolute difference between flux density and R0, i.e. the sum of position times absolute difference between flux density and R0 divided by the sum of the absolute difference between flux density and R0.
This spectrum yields 4330.7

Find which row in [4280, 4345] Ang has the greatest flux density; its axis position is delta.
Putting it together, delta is 4320.0 Ang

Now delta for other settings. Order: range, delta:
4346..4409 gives 4395.0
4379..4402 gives 4395.0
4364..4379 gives 4365.0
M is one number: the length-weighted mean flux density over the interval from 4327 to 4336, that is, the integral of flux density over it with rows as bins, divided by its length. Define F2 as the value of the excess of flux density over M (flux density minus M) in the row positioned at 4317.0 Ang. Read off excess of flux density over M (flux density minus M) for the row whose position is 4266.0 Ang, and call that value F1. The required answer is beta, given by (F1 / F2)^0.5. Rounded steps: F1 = -5.5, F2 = -2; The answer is 1.5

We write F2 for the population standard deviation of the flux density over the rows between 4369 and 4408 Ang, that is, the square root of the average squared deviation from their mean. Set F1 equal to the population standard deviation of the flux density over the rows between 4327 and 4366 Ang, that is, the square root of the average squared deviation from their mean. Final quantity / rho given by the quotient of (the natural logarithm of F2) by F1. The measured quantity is 0.45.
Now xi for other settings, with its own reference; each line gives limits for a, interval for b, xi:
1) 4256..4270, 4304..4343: 21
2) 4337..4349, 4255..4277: 19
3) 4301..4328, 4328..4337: 48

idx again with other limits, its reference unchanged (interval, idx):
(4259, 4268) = 4262.5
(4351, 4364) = 4357.8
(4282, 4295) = 4288.0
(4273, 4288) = 4280.0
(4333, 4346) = 4339.3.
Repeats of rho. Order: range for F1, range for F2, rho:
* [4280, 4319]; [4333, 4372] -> 0.27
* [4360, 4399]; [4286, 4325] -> 0.45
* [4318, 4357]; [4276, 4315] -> 0.32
